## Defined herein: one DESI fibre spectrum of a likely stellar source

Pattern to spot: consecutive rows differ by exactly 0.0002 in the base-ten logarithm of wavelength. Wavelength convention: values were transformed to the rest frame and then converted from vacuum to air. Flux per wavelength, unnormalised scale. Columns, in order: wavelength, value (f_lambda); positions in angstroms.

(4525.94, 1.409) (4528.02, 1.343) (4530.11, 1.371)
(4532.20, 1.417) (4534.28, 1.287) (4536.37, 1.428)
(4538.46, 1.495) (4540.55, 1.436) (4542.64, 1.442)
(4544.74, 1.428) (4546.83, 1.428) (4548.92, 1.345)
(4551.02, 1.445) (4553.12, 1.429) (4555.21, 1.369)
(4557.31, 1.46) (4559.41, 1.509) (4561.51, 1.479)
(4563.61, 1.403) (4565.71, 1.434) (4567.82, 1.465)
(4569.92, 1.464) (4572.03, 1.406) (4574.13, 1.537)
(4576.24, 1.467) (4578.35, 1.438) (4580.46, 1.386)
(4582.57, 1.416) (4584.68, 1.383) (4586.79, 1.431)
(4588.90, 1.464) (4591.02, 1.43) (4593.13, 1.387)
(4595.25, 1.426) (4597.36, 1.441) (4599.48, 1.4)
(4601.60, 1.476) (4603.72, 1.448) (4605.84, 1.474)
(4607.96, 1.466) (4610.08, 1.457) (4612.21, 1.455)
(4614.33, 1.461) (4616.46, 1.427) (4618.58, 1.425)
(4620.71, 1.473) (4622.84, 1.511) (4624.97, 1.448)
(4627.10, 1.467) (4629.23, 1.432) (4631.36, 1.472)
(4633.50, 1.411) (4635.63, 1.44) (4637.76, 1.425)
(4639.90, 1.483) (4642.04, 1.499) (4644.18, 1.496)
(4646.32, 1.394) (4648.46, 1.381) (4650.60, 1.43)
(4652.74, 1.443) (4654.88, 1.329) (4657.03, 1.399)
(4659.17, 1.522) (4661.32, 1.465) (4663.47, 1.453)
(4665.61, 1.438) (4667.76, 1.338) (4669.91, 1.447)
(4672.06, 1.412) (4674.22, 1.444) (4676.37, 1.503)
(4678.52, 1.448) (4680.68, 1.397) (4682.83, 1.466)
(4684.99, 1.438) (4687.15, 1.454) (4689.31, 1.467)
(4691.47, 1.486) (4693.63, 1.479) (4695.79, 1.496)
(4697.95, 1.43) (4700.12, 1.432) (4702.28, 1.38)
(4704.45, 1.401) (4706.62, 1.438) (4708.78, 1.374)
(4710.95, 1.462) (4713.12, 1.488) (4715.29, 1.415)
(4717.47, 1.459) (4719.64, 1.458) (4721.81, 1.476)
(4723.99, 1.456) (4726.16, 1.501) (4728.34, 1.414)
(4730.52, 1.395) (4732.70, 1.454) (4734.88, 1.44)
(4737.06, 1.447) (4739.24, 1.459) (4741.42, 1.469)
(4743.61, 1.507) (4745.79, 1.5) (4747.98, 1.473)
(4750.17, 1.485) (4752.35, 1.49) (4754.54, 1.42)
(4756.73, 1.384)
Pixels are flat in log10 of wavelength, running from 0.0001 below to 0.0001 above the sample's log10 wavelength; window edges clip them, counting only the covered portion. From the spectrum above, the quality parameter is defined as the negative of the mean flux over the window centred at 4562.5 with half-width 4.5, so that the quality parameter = -1.46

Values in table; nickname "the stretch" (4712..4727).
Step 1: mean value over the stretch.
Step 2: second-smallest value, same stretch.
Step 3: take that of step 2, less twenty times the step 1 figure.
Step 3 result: -27.8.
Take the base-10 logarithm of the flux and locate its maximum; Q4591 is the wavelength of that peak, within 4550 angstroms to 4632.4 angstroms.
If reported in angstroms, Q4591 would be 4574.13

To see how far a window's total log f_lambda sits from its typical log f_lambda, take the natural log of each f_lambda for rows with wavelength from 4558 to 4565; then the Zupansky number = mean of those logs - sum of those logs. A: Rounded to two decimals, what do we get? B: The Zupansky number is -0.76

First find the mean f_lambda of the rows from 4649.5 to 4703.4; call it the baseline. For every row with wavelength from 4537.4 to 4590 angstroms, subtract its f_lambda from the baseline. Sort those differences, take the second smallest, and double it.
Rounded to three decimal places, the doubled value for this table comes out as -0.138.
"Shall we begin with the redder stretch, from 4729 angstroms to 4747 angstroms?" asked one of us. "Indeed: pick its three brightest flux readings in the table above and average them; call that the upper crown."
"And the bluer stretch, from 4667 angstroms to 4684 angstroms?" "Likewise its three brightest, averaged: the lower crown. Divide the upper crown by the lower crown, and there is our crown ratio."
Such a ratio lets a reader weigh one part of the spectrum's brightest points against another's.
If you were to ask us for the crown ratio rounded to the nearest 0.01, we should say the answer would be 1.01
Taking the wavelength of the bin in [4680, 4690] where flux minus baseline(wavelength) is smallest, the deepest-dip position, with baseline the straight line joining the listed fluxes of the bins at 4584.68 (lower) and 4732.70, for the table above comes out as 4680.68 angstroms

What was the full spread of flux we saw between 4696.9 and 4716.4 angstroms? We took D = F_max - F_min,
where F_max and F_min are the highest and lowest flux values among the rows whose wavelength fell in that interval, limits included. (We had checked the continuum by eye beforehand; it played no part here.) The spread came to 0.11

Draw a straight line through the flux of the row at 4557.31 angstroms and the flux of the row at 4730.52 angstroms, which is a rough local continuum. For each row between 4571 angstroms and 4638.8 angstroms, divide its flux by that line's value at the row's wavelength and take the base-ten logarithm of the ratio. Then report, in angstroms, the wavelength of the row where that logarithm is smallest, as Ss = 4584.68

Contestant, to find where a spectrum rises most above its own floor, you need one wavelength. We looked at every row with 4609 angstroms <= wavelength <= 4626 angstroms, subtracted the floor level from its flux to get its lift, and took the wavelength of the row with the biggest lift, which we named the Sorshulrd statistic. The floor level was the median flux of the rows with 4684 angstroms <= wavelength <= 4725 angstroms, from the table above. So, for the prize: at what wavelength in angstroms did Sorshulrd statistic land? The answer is 4622.84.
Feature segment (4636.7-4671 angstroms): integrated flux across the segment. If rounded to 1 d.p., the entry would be 49.2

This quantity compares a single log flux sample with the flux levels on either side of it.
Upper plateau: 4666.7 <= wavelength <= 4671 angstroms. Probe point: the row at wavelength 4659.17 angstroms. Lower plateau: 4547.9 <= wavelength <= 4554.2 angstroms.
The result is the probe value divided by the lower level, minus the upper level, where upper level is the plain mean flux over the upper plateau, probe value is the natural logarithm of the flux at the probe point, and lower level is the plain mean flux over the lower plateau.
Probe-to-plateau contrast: -1.09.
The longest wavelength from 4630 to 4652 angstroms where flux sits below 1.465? 4650.60 angstroms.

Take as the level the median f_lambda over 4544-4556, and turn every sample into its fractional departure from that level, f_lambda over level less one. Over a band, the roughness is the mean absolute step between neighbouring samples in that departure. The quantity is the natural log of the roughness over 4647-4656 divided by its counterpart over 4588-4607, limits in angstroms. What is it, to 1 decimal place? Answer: 0.4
